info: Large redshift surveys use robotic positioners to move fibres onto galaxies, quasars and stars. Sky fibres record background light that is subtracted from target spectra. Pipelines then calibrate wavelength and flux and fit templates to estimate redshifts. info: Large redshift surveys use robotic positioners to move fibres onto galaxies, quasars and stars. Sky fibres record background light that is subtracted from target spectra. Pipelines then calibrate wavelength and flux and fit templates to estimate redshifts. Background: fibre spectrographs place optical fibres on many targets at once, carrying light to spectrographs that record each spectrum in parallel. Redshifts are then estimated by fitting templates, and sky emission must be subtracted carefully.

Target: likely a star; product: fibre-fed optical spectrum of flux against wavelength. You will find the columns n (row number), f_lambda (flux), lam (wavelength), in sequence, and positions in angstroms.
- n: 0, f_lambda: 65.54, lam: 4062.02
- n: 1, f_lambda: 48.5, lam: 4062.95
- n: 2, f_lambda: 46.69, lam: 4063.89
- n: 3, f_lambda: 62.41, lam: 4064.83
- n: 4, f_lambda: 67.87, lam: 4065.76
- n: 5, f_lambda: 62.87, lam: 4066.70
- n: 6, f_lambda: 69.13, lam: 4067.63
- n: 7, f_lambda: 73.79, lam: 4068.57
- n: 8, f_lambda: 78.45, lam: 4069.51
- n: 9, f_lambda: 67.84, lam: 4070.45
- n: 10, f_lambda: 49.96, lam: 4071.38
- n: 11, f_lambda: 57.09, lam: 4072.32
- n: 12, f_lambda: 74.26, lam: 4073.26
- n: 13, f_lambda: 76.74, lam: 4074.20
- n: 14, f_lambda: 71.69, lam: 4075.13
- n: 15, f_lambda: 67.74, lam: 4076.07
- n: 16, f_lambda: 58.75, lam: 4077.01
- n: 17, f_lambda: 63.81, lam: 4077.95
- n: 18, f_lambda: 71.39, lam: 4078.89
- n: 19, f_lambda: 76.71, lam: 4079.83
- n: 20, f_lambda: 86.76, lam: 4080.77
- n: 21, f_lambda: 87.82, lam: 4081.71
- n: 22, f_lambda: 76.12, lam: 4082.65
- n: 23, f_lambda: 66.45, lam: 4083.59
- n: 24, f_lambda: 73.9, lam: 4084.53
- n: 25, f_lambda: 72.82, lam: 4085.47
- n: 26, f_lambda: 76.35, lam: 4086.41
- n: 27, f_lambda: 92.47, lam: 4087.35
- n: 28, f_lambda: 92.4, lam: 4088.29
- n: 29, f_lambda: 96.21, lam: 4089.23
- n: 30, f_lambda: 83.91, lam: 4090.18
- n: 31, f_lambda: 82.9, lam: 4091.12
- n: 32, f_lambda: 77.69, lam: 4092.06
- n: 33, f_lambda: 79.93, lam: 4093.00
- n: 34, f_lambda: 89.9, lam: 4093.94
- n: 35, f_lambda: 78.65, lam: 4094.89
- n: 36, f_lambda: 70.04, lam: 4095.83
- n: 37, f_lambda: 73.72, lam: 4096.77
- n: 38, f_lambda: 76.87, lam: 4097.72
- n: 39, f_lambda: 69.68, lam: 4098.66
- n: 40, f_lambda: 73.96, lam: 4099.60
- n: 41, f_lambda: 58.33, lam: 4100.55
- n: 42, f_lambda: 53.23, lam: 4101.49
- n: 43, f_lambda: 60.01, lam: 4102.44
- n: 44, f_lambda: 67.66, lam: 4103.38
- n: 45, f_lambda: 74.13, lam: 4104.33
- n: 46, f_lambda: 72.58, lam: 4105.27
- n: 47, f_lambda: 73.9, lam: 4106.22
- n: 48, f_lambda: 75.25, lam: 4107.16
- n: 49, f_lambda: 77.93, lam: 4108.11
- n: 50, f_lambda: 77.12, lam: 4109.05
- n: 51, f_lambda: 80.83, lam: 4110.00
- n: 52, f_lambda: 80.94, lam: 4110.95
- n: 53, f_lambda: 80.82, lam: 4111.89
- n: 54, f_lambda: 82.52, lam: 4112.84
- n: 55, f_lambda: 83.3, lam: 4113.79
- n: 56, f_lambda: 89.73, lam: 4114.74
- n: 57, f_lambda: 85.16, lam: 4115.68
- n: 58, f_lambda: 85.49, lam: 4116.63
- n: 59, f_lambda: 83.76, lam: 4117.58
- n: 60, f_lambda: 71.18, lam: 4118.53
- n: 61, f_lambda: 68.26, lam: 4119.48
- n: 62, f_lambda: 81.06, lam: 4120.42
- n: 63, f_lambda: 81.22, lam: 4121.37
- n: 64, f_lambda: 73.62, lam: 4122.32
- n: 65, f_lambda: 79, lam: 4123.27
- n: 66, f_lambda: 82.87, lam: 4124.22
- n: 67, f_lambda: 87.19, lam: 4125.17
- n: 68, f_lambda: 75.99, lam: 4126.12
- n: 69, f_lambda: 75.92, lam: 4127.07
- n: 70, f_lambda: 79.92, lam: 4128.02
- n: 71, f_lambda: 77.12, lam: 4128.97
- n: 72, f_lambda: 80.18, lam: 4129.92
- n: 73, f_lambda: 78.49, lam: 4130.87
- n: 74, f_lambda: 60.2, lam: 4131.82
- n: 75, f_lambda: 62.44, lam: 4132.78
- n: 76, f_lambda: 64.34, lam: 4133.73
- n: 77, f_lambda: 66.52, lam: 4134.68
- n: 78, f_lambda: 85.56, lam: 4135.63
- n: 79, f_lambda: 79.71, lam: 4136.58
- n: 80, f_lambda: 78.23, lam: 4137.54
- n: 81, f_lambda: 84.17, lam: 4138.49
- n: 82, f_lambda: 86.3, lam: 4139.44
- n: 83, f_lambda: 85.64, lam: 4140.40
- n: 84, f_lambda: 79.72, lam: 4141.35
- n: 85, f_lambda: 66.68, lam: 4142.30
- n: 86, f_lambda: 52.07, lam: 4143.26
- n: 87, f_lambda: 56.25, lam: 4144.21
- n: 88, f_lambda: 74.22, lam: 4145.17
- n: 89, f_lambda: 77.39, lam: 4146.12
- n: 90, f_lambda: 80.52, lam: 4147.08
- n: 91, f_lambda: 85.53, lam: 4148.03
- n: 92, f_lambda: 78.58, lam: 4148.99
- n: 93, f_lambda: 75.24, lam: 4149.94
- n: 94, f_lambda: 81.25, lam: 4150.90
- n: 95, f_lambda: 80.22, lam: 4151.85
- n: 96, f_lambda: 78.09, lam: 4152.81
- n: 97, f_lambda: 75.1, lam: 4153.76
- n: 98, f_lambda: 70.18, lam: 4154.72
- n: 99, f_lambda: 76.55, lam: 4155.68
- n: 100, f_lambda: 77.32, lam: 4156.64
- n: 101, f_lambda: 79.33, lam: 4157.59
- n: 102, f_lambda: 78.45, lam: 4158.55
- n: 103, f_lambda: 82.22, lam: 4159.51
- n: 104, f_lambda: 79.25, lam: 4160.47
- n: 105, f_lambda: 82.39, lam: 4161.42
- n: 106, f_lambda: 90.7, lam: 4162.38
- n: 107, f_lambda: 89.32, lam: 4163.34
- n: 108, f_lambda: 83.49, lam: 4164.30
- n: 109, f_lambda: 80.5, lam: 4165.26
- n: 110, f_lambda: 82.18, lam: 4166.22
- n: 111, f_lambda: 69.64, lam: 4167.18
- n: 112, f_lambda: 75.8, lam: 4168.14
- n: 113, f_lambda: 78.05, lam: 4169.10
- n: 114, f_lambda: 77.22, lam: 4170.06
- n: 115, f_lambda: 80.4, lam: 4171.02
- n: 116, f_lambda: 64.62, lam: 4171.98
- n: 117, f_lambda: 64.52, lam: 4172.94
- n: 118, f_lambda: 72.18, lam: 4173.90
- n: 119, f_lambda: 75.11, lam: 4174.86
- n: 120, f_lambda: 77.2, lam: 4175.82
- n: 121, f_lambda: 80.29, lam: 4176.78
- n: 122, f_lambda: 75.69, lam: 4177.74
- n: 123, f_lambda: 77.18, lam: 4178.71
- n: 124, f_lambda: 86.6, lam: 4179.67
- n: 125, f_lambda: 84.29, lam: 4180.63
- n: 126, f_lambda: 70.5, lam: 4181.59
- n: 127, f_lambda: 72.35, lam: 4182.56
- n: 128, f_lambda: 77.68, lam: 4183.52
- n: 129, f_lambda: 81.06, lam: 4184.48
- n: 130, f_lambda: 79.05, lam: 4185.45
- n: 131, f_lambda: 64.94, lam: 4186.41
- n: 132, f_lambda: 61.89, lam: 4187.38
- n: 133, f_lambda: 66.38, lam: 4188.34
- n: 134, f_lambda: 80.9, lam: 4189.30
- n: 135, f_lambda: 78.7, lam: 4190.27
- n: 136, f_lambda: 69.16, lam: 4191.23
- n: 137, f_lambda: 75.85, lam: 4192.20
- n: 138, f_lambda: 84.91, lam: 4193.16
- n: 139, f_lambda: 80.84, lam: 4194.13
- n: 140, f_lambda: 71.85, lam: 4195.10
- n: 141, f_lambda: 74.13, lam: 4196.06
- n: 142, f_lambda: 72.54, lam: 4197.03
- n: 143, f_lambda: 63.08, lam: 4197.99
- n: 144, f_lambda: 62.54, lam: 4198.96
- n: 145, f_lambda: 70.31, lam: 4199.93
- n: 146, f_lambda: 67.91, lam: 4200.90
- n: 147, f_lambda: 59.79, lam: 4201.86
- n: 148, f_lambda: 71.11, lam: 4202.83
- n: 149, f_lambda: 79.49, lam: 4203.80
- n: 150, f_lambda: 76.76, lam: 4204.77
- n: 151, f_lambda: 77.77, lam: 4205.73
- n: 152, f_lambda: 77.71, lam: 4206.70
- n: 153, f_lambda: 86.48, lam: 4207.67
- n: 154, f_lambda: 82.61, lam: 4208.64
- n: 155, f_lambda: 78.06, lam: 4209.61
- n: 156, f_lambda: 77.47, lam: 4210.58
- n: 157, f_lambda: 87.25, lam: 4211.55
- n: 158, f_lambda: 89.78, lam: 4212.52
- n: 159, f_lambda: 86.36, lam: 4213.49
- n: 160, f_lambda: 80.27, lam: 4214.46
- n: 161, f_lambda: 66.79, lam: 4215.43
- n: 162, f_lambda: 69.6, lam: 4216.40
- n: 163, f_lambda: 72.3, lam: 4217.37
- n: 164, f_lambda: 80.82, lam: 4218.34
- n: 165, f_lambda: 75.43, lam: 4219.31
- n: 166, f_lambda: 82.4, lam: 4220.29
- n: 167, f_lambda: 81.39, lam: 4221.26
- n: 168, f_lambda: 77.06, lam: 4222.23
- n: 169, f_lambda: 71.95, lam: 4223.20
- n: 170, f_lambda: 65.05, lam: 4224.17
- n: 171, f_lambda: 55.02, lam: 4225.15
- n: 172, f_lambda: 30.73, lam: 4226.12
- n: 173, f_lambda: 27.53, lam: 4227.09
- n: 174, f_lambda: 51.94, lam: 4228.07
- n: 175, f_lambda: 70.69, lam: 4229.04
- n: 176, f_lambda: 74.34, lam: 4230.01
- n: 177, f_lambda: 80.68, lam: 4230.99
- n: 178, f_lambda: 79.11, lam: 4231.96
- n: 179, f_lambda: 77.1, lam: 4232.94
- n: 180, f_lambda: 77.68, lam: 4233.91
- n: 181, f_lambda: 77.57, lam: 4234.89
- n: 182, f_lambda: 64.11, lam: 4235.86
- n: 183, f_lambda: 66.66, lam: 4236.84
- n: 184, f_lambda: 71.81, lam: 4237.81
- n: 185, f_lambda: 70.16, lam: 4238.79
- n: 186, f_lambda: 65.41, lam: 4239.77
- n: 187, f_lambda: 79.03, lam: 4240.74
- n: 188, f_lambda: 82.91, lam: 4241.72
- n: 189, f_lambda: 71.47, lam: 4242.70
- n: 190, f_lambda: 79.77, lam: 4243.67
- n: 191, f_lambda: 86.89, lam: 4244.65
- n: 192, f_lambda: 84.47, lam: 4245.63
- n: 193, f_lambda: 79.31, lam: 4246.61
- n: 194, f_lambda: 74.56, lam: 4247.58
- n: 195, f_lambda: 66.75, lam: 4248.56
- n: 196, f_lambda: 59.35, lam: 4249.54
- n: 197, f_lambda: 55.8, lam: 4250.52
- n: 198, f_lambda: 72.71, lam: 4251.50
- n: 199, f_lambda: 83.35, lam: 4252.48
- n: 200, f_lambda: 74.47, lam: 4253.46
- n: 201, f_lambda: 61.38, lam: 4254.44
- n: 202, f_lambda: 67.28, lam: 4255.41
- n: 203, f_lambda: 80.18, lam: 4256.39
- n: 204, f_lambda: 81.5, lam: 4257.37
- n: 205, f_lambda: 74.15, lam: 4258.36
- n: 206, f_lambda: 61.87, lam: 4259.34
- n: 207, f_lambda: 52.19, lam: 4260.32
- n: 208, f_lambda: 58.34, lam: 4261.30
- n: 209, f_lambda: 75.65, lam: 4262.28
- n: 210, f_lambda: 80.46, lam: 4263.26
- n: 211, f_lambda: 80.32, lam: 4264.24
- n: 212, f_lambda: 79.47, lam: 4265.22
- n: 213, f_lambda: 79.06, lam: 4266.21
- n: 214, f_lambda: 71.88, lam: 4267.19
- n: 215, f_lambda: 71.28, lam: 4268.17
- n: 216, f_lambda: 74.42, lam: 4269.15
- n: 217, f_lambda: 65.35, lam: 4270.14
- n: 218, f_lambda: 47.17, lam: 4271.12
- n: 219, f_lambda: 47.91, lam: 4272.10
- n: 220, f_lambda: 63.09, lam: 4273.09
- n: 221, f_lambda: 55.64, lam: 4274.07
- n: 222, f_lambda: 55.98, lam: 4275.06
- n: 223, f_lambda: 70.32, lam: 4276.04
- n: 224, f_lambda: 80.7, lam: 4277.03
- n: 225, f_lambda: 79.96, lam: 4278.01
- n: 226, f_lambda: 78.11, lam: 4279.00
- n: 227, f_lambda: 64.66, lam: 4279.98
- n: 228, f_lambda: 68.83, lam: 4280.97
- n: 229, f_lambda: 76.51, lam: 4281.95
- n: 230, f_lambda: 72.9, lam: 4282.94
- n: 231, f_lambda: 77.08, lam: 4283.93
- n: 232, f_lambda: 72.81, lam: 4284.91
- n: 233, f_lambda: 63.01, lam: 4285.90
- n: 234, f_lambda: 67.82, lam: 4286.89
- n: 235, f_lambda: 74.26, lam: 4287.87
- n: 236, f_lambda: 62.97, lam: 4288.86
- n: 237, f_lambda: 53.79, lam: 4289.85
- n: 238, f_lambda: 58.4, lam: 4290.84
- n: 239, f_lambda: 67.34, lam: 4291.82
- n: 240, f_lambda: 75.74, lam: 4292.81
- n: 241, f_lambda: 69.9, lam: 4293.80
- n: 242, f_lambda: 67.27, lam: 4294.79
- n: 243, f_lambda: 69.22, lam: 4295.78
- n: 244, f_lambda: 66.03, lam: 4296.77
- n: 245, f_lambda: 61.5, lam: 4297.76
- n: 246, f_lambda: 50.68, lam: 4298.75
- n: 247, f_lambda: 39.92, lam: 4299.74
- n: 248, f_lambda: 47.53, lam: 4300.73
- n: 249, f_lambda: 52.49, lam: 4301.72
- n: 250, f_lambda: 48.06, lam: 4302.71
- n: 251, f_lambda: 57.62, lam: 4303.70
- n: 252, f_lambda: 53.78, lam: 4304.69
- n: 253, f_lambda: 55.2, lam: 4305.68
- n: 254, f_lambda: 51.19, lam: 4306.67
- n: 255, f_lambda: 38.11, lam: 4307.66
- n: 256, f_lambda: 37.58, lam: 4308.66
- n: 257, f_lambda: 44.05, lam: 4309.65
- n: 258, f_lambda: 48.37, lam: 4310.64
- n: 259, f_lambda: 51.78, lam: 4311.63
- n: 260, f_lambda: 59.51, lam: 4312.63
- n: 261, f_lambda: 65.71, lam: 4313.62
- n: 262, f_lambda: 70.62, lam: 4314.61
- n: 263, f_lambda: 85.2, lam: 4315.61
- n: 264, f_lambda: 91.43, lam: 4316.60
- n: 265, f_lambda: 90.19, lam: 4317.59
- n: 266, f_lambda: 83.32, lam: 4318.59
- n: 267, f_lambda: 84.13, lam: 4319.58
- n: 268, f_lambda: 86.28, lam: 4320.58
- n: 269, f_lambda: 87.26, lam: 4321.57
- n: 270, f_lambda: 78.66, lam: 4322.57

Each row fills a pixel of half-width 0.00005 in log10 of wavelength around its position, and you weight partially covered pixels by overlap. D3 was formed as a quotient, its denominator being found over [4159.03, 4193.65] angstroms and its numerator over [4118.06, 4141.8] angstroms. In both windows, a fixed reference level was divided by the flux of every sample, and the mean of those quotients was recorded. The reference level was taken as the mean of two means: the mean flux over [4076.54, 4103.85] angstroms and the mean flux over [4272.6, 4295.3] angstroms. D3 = 1.00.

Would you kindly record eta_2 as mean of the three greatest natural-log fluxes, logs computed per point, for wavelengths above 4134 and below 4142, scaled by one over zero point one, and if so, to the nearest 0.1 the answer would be 44.5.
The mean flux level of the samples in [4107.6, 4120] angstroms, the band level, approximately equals 81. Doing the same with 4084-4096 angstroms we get 82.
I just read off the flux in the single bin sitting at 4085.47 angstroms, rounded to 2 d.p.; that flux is 72.82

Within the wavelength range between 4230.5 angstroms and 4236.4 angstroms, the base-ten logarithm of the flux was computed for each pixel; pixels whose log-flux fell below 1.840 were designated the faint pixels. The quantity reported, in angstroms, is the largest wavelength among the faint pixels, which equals 4235.86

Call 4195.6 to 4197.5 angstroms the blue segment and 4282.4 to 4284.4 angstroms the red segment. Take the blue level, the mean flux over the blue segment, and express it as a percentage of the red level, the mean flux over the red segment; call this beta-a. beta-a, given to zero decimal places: 98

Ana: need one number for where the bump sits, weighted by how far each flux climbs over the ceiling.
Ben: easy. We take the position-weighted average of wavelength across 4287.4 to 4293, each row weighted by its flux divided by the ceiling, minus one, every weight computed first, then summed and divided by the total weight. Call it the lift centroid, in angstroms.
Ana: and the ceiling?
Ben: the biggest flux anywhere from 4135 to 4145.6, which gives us 4290.2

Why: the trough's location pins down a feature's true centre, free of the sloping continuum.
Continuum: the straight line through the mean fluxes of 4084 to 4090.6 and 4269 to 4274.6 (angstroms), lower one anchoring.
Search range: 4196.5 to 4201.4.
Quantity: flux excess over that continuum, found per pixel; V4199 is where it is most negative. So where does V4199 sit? 4198.96 angstroms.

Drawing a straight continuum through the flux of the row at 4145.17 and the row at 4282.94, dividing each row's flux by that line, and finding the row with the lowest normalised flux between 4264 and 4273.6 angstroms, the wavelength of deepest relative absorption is 4271.12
